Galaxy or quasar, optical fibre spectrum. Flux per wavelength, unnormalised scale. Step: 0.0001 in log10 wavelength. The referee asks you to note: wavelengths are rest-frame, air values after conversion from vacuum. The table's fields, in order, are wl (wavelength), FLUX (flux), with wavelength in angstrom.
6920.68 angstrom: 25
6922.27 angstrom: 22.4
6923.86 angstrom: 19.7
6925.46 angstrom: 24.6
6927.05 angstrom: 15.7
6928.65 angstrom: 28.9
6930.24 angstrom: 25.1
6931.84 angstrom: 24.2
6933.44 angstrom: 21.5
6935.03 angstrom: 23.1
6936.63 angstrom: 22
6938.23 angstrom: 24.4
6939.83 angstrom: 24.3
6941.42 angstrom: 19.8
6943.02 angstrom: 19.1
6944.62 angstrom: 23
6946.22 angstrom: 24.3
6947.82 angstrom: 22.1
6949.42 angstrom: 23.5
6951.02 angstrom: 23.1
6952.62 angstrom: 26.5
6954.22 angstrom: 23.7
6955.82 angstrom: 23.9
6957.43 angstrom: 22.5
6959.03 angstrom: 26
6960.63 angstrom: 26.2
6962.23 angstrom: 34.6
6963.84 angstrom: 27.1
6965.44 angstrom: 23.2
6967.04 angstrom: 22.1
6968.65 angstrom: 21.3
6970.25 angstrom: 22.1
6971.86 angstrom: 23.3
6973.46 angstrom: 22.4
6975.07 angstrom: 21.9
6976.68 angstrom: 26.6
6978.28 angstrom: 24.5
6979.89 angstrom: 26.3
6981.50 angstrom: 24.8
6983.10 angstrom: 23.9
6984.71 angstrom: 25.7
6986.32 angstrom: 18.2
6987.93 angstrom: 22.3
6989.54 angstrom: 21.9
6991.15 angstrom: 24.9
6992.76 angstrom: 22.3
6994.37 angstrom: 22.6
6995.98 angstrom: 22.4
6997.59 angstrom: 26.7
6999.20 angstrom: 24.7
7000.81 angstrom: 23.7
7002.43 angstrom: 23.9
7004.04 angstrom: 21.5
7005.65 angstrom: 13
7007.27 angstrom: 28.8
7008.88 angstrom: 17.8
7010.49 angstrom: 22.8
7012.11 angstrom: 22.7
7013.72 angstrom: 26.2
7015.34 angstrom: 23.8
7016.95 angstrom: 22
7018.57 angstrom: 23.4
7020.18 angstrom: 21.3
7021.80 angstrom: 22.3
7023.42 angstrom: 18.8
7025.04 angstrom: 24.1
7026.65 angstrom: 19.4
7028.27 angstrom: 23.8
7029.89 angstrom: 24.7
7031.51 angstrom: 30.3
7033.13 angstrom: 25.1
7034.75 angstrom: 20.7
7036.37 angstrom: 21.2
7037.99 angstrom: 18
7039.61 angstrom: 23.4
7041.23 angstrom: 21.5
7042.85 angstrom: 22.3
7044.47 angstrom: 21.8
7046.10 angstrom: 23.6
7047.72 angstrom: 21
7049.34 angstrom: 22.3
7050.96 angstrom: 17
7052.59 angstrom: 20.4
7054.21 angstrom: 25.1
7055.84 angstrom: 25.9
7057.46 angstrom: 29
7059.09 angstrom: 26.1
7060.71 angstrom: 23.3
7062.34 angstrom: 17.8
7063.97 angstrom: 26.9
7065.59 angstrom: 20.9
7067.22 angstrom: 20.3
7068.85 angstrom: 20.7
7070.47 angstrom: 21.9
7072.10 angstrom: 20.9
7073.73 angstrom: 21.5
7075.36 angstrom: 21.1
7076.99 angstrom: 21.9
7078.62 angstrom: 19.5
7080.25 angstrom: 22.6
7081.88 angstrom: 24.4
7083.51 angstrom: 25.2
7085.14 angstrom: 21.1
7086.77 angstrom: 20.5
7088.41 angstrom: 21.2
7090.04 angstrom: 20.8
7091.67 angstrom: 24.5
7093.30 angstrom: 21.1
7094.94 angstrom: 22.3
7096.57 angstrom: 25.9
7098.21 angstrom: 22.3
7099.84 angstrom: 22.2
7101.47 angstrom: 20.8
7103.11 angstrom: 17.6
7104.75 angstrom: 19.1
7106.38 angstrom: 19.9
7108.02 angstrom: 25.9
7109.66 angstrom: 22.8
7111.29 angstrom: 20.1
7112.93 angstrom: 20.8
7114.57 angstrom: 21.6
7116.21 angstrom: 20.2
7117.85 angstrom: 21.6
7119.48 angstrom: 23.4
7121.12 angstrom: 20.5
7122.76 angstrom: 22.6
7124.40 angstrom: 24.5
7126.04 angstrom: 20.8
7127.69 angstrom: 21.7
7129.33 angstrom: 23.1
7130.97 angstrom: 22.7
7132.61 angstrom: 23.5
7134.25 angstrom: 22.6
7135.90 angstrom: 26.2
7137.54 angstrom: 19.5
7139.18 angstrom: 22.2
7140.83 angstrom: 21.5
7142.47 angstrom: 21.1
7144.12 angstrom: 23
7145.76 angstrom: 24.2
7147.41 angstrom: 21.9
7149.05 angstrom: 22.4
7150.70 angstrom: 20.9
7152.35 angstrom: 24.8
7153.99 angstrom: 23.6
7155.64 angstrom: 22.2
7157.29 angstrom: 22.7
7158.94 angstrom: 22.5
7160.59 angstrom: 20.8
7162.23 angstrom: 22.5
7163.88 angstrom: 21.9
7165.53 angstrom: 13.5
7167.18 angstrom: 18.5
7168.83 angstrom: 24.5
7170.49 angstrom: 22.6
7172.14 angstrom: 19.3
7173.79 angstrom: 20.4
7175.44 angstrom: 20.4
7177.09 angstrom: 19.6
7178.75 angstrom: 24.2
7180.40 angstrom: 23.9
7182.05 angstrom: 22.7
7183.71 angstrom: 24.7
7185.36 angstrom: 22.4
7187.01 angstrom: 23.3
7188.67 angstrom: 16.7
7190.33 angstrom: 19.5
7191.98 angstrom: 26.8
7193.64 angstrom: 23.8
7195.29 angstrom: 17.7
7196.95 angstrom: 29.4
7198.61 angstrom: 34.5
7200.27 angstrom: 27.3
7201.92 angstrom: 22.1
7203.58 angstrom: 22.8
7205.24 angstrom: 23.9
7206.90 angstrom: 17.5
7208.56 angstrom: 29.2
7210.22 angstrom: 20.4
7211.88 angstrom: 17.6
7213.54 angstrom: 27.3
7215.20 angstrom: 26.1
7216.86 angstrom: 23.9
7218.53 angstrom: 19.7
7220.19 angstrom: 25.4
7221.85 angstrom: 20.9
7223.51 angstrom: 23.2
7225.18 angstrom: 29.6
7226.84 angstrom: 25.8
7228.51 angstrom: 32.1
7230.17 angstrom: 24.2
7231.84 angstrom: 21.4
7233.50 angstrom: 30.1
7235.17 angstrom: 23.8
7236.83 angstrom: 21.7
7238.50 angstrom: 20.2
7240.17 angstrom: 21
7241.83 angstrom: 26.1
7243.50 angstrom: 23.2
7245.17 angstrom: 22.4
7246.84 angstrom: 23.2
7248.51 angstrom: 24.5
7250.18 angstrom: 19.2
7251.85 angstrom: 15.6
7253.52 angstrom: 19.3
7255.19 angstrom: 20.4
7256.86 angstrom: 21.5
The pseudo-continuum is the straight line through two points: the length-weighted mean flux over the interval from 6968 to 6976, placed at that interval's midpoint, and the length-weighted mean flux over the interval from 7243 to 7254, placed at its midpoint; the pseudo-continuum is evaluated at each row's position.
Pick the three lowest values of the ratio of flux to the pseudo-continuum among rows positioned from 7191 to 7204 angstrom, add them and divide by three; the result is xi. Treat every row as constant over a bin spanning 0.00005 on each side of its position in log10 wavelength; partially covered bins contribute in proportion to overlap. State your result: 0.98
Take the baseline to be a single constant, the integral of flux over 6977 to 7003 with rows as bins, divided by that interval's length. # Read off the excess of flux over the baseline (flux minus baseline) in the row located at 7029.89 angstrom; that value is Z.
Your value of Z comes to 1.0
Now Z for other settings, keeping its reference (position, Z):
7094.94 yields -1.4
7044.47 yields -1.9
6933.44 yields -2.2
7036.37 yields -2.5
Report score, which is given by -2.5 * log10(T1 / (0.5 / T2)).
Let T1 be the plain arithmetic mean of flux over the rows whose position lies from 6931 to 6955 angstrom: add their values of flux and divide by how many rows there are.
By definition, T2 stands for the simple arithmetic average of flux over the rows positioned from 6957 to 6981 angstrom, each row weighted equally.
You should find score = -7.64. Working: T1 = 23.0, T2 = 24.7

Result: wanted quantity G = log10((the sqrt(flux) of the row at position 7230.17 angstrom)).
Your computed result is 0.692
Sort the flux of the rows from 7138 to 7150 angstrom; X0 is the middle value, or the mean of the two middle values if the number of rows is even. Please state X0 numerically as 22.2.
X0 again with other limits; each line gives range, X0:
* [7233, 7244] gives 23.2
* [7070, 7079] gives 21.3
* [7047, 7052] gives 21.0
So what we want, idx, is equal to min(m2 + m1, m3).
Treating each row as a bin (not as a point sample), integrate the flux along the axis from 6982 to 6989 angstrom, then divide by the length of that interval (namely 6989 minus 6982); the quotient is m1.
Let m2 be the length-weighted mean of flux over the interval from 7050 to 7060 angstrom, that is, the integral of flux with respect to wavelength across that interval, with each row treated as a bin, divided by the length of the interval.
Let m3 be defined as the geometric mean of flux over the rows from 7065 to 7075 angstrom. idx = 21.0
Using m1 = 22.6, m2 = 23.9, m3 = 21.0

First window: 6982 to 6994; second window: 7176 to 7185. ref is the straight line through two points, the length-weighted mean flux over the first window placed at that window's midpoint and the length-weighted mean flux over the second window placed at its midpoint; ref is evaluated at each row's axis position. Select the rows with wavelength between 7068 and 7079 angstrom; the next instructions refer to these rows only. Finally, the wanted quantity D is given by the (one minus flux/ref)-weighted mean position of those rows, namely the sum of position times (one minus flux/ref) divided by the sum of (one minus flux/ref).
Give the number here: 7074.2 angstrom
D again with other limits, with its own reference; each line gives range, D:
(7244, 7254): 7252.0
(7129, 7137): 7135.3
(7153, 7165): 7161.5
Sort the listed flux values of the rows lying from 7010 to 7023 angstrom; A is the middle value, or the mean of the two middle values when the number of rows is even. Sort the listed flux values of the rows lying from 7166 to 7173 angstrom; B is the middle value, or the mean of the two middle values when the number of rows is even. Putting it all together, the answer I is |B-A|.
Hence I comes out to 1.8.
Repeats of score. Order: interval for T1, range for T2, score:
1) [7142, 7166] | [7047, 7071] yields -7.49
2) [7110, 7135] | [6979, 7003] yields -7.54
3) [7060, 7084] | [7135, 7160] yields -7.49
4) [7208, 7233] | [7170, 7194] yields -7.58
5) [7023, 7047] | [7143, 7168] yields -7.48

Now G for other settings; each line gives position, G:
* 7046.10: 0.686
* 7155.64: 0.673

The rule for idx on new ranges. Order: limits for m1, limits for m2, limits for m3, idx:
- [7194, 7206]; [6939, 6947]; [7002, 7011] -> 20.7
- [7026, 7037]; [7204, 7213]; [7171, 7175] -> 19.8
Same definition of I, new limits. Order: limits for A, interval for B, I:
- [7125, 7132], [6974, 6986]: 2.6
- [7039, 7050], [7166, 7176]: 1.9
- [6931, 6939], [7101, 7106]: 4.0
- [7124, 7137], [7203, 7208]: 0.1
